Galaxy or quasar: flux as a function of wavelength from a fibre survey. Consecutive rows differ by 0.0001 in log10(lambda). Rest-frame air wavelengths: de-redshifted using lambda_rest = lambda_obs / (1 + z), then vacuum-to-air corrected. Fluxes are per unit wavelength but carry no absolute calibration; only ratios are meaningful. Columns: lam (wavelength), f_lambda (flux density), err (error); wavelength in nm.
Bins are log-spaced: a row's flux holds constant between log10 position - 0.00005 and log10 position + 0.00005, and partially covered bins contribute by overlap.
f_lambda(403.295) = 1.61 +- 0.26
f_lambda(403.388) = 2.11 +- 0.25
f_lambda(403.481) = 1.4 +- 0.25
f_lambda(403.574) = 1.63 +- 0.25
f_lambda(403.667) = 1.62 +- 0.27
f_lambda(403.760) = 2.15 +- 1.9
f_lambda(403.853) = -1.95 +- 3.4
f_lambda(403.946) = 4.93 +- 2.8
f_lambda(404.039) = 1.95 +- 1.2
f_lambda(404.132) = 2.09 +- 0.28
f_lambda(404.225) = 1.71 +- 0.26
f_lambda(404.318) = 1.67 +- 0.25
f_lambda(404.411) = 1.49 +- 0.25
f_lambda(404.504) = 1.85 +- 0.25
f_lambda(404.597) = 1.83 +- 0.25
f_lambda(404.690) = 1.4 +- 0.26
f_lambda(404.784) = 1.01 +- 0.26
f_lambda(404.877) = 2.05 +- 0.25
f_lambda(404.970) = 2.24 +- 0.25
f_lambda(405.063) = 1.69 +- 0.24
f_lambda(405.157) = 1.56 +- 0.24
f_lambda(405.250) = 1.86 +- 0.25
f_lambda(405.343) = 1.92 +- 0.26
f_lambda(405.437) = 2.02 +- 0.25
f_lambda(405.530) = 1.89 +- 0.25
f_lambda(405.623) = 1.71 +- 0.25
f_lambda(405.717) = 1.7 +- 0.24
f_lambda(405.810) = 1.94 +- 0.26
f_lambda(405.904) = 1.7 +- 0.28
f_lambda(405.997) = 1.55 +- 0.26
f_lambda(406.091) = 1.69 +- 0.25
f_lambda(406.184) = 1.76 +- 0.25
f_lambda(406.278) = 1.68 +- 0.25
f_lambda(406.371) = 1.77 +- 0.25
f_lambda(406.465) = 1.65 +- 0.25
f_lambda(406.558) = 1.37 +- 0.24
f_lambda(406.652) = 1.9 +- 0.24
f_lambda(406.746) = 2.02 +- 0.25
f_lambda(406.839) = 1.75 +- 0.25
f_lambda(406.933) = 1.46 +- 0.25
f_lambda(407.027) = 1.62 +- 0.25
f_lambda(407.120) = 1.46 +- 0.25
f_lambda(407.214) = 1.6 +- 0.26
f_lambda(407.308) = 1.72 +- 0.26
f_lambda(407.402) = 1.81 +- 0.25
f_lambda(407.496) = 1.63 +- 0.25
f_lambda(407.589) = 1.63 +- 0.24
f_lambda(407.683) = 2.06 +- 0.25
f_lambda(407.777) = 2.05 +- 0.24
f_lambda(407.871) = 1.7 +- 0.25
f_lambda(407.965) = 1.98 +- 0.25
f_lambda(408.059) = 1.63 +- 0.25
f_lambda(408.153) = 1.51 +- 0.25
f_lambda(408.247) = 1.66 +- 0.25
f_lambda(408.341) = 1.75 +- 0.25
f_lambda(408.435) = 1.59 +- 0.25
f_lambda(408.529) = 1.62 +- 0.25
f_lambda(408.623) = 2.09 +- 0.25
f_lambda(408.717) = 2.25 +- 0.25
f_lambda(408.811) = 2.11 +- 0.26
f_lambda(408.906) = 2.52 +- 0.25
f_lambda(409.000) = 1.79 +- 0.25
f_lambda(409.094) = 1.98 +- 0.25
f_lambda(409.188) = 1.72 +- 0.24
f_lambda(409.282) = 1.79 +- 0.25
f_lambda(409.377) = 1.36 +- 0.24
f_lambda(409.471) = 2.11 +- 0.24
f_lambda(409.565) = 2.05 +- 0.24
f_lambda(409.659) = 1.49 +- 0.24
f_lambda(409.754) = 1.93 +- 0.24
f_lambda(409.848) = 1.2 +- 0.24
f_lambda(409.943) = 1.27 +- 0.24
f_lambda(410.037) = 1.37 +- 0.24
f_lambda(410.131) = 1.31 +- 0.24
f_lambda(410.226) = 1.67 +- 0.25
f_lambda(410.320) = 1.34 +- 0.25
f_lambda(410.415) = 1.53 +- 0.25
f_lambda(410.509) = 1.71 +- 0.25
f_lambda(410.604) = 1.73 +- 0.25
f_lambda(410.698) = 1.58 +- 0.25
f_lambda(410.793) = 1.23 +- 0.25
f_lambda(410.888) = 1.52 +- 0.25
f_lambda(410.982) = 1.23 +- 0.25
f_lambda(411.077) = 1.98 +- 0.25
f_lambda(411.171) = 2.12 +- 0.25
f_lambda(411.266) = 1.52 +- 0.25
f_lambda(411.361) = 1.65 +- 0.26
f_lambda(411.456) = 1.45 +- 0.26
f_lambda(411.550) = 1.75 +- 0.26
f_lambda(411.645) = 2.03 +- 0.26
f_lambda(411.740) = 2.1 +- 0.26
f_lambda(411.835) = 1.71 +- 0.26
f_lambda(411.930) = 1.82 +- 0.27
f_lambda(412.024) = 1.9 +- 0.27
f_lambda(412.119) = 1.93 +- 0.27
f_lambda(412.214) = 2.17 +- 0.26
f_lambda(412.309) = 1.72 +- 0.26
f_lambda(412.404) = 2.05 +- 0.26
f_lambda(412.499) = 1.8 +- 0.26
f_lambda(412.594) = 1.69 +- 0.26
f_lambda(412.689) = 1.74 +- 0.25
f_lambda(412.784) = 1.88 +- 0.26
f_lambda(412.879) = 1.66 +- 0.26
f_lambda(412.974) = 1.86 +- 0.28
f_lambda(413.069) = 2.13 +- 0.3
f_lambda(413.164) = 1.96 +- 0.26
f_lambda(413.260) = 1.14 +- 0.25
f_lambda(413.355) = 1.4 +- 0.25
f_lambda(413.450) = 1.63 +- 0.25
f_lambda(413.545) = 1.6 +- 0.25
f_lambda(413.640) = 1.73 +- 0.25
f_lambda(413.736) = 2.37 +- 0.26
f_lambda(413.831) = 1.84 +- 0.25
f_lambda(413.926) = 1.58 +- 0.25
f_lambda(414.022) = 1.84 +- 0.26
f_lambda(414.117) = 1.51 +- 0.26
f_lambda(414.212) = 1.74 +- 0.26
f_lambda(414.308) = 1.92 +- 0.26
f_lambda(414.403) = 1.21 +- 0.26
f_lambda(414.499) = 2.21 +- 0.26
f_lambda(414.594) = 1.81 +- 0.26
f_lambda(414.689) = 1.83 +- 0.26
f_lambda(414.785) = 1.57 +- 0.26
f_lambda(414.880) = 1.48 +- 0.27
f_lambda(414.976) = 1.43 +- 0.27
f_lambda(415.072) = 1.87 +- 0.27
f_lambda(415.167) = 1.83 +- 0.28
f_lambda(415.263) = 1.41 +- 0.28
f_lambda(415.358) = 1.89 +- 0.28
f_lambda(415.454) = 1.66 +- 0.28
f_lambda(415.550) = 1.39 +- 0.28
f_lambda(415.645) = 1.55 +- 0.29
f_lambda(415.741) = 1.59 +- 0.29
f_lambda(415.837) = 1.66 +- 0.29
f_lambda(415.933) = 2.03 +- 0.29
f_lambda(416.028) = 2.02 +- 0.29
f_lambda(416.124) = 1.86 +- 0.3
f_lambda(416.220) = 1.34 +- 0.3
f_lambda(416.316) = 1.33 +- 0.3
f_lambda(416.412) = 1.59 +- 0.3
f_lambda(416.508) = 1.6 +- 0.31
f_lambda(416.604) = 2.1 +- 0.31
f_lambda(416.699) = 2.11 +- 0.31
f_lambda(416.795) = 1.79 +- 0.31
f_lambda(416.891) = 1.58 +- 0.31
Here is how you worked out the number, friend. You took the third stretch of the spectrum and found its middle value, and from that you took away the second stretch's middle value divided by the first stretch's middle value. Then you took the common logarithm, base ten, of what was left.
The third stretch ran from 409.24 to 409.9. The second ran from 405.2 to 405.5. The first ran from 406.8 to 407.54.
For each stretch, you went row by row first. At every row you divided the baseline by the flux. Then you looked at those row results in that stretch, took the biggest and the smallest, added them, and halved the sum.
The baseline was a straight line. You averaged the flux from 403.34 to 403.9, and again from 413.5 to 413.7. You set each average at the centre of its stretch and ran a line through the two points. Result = -0.7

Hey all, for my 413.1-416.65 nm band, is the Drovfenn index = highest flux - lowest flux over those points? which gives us 1.23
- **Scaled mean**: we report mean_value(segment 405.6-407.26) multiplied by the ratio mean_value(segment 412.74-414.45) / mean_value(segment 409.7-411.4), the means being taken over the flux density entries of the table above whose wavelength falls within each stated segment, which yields 1.87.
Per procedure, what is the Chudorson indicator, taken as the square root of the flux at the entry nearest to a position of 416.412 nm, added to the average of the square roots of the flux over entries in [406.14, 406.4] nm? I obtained 2.58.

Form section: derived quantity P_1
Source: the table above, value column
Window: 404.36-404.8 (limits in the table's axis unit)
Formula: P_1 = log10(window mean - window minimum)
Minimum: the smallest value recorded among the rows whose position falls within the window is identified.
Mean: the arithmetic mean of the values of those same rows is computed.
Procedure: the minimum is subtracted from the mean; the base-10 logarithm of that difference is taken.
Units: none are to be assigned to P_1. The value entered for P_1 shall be -0.3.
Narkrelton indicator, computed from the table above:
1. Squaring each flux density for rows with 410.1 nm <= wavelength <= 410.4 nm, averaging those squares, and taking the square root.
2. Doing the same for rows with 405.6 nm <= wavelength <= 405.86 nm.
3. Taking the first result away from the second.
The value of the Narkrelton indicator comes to 0.34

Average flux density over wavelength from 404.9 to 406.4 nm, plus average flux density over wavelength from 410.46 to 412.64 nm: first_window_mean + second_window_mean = 3.55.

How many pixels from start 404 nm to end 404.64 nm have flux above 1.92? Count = 2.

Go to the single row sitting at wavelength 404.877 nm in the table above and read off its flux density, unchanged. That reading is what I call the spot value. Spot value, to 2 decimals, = 2.05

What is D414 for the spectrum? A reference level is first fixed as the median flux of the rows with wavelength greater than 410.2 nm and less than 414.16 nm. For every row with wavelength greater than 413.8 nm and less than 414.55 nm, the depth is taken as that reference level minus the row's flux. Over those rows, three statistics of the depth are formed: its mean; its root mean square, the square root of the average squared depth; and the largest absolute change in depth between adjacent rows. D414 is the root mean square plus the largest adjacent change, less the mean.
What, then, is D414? 1.29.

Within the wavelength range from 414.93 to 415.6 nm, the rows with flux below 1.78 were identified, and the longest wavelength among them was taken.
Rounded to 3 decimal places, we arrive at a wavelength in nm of 415.550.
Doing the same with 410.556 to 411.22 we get 410.982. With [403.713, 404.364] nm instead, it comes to 404.318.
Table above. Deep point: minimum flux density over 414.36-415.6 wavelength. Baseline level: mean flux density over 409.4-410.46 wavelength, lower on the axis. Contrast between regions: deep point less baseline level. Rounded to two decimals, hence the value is -0.36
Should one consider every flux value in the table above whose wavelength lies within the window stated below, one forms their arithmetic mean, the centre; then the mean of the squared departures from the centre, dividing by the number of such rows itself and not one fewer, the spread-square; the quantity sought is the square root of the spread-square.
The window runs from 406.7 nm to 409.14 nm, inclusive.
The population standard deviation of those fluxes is 0.26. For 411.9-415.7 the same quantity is 0.26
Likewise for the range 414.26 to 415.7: 0.26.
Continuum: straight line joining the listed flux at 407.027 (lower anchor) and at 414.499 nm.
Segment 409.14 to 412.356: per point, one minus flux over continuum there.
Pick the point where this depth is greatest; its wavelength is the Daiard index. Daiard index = 410.982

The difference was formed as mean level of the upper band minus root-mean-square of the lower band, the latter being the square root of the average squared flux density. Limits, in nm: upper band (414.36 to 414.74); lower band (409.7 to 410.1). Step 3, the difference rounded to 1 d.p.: 0.3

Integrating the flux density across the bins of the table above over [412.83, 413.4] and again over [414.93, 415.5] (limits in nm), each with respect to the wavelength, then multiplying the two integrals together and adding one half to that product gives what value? 1.43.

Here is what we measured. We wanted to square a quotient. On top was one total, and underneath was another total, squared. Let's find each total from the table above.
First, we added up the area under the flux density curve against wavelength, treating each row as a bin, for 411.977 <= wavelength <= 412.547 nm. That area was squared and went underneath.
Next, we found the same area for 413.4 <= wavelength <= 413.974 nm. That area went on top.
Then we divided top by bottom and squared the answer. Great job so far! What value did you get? 0.72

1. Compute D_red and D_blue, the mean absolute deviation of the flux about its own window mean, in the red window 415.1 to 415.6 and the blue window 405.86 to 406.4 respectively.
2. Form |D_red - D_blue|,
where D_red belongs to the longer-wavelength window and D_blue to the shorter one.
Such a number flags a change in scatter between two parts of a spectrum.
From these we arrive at 0.14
